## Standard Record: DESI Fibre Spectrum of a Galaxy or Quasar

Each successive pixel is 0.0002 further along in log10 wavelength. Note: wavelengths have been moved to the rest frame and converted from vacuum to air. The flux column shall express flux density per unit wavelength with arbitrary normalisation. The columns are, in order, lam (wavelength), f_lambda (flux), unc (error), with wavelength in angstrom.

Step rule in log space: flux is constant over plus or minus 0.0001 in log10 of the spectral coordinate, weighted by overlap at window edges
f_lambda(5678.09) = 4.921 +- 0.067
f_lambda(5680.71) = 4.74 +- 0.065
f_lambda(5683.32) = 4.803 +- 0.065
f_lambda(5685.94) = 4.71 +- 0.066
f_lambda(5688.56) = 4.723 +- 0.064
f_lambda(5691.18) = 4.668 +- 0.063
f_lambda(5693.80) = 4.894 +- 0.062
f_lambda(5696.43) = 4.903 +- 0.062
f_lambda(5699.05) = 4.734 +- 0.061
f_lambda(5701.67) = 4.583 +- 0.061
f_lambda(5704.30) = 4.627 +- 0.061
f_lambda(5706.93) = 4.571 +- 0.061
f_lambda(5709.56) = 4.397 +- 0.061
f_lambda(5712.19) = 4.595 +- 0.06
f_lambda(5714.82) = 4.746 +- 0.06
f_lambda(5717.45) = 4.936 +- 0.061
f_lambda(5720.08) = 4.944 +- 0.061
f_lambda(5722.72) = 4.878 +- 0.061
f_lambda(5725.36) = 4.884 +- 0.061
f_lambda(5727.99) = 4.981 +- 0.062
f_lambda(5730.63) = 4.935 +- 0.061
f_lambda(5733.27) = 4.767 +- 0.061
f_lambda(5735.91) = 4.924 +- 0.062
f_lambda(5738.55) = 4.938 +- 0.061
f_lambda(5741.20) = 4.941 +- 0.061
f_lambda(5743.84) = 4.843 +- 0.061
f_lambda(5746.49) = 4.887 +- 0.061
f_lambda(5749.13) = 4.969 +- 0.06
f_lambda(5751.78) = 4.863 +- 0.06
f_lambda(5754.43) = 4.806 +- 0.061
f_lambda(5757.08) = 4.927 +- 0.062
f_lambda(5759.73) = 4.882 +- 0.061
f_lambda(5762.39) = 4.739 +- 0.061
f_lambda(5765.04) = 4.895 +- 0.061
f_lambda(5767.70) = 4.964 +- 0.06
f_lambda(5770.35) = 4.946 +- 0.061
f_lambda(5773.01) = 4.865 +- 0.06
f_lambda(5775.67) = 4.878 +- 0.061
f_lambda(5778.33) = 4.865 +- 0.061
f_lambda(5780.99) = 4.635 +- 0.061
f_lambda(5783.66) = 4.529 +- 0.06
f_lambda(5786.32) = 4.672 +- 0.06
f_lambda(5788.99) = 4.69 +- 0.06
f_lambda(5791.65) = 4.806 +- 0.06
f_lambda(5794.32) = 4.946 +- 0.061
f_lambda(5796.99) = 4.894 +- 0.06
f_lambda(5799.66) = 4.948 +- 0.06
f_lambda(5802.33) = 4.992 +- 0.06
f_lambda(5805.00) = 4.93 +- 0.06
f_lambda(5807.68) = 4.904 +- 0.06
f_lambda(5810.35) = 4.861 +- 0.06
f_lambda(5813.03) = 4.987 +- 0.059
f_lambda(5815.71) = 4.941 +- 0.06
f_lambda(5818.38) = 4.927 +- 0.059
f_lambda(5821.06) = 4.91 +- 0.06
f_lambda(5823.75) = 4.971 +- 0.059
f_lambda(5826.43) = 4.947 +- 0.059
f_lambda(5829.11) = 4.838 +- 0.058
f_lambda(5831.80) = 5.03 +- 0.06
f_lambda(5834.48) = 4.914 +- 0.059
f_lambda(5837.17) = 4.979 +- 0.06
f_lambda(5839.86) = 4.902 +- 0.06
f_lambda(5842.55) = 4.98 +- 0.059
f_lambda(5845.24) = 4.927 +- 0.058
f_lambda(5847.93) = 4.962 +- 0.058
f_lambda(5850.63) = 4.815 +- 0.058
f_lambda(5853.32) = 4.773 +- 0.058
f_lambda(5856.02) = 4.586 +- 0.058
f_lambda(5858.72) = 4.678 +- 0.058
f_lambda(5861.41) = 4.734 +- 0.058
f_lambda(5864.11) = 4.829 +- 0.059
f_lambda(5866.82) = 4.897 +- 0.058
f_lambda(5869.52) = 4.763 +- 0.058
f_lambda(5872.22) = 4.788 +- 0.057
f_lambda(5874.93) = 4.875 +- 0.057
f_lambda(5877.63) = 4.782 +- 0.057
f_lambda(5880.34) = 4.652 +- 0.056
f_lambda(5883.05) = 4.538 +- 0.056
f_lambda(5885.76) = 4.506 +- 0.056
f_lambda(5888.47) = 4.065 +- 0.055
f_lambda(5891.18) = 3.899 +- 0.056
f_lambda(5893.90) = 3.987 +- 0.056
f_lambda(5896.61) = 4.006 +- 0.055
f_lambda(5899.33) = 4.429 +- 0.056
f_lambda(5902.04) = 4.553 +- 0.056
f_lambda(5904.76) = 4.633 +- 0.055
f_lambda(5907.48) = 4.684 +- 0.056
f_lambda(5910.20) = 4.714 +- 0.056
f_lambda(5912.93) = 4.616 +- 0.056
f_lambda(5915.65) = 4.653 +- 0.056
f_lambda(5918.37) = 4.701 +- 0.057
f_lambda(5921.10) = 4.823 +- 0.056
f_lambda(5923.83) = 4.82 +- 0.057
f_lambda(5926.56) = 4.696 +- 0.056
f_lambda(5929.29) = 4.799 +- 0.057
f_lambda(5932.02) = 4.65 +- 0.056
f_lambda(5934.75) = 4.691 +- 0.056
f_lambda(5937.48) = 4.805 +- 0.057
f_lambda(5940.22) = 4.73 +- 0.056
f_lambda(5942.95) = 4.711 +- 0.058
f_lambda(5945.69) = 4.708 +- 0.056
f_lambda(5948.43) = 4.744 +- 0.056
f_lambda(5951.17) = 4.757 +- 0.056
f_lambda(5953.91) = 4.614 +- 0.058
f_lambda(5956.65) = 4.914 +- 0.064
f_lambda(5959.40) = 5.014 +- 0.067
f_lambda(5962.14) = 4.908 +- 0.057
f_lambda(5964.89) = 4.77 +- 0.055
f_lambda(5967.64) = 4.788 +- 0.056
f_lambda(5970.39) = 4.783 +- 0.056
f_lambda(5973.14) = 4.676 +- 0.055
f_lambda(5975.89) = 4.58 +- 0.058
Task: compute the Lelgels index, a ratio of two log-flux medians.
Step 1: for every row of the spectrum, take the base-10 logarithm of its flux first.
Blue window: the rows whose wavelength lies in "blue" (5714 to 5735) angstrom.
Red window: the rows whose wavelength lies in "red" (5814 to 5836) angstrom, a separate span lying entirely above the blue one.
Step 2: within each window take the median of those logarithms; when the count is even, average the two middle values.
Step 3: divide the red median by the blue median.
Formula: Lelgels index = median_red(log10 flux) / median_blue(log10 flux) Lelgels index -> 1.00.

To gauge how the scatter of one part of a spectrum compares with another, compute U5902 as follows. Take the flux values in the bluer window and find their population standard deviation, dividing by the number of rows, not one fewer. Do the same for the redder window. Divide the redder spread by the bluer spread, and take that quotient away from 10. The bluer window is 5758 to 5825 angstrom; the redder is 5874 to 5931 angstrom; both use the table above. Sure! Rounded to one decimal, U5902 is 7.5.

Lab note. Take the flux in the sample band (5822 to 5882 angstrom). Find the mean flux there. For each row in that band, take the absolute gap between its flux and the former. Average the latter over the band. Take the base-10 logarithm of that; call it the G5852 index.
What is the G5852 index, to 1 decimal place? -1.0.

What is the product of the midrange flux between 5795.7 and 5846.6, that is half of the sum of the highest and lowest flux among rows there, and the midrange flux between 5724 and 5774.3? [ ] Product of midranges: 24.0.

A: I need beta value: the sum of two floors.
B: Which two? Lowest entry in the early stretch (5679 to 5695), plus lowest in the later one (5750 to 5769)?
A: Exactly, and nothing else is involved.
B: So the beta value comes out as 9.41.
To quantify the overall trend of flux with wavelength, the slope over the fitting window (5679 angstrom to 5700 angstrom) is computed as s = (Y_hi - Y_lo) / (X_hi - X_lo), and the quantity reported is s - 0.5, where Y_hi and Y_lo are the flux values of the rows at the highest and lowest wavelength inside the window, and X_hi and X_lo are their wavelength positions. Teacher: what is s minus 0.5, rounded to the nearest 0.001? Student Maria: -0.500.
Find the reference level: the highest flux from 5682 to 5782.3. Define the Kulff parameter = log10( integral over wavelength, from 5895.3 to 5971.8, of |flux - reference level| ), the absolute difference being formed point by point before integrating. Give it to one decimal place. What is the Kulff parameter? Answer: 1.3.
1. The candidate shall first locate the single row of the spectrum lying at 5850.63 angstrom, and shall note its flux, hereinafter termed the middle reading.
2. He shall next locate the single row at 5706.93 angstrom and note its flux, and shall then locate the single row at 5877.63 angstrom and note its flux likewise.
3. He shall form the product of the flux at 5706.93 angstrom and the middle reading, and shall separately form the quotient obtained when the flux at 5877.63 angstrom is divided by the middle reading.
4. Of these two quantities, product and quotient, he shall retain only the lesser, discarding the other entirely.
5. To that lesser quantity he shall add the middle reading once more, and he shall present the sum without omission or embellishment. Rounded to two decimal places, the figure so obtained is 5.81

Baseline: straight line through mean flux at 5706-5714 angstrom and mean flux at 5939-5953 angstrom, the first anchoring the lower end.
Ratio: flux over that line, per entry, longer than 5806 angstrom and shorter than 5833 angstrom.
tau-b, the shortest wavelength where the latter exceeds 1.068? 5813.03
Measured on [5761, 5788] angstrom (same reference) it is 5765.04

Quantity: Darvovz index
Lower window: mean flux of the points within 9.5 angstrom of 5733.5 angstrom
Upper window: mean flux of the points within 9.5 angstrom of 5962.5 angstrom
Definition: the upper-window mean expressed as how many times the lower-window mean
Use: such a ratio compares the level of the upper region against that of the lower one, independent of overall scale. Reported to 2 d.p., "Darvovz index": 0.98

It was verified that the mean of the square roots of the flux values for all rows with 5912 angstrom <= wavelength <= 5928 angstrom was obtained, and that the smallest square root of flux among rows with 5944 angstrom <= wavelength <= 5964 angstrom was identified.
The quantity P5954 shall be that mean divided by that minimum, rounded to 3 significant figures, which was 1.01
